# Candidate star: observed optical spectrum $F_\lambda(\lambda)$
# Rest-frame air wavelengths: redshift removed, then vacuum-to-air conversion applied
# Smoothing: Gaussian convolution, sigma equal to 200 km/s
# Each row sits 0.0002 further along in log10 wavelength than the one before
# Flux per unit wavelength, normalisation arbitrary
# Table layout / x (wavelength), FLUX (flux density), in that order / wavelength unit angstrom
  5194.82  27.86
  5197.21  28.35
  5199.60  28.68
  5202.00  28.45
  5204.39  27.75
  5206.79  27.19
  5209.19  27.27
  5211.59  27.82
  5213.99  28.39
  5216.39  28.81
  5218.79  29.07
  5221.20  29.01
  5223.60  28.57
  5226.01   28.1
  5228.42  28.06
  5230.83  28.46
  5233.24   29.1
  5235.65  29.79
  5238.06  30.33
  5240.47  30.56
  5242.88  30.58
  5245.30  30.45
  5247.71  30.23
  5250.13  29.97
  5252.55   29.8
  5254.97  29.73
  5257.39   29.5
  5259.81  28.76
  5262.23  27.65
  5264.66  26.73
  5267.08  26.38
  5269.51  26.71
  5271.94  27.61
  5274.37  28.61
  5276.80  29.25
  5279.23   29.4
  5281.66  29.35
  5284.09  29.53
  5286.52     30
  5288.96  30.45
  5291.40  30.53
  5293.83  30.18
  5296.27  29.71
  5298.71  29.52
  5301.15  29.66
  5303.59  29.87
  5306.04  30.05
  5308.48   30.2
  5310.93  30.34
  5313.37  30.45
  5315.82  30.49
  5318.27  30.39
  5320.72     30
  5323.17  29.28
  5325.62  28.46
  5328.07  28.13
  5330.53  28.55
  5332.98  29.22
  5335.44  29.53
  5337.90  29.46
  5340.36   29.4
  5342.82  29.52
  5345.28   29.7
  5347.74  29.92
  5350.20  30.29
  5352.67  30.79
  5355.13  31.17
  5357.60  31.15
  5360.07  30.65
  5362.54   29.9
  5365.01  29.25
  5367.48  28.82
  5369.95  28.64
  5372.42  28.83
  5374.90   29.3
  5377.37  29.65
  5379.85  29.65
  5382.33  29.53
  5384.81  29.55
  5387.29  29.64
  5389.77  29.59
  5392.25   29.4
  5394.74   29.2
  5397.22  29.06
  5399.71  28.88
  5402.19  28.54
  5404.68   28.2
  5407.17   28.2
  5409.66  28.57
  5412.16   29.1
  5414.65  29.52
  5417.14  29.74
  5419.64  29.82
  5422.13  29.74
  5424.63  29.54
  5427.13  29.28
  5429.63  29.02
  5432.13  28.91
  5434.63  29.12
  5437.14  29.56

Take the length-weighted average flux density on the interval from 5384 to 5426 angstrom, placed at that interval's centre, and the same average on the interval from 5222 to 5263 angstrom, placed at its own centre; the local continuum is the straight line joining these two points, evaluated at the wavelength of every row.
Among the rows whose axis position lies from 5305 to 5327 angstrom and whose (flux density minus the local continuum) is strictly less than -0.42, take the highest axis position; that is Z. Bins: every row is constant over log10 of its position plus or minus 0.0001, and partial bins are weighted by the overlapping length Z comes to 5325.62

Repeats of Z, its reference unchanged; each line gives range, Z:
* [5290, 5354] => 5330.53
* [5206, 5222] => 5221.20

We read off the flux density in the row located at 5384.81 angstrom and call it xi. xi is 29.55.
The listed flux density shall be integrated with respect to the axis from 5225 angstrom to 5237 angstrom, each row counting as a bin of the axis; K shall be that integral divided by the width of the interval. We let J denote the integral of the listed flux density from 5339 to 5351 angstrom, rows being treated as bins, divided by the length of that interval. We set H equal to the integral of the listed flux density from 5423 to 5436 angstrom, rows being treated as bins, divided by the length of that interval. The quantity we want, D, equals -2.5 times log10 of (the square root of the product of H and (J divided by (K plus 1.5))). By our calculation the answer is -1.82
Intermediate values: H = 29.2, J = 29.8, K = 28.7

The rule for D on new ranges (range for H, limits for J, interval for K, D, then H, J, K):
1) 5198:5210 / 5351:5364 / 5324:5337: -1.81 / 27.9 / 30.7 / 28.8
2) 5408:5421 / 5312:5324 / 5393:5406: -1.83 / 29.3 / 30.2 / 28.8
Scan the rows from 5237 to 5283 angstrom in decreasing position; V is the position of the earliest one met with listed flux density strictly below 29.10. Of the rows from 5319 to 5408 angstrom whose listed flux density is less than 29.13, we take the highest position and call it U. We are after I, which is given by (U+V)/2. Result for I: 5340.8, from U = 5407.17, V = 5274.37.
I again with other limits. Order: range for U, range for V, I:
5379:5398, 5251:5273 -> 5334.6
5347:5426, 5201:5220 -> 5315.5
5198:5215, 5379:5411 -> 5311.8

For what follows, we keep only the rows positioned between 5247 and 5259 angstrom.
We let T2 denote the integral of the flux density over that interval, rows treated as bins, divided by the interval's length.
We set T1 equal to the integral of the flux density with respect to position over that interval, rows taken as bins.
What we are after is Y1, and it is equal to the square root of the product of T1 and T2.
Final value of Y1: 103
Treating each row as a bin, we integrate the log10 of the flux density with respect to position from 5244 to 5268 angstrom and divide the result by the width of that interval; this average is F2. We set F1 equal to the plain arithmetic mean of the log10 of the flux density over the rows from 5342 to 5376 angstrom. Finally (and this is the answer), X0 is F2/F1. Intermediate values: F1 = 1.47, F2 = 1.46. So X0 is 0.99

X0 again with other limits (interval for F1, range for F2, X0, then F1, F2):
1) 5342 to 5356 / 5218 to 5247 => 0.99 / 1.48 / 1.47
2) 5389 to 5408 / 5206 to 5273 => 1.00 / 1.46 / 1.46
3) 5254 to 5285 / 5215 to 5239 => 1.01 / 1.45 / 1.46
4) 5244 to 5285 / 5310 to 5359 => 1.01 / 1.46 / 1.47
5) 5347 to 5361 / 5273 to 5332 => 0.99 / 1.49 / 1.47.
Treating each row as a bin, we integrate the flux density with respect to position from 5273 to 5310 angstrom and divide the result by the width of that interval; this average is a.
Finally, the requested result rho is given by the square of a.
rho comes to 885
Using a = 29.7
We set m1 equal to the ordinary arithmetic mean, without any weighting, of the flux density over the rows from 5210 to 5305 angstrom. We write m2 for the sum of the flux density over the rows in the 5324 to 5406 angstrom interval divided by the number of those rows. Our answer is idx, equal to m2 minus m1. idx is 0.3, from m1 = 29.1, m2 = 29.4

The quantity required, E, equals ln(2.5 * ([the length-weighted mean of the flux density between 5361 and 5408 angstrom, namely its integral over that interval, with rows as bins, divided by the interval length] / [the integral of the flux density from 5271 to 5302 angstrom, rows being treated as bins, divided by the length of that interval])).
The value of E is 0.904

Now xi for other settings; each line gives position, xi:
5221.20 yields 29.01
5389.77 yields 29.59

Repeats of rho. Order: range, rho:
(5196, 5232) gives 799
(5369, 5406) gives 852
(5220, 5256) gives 871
